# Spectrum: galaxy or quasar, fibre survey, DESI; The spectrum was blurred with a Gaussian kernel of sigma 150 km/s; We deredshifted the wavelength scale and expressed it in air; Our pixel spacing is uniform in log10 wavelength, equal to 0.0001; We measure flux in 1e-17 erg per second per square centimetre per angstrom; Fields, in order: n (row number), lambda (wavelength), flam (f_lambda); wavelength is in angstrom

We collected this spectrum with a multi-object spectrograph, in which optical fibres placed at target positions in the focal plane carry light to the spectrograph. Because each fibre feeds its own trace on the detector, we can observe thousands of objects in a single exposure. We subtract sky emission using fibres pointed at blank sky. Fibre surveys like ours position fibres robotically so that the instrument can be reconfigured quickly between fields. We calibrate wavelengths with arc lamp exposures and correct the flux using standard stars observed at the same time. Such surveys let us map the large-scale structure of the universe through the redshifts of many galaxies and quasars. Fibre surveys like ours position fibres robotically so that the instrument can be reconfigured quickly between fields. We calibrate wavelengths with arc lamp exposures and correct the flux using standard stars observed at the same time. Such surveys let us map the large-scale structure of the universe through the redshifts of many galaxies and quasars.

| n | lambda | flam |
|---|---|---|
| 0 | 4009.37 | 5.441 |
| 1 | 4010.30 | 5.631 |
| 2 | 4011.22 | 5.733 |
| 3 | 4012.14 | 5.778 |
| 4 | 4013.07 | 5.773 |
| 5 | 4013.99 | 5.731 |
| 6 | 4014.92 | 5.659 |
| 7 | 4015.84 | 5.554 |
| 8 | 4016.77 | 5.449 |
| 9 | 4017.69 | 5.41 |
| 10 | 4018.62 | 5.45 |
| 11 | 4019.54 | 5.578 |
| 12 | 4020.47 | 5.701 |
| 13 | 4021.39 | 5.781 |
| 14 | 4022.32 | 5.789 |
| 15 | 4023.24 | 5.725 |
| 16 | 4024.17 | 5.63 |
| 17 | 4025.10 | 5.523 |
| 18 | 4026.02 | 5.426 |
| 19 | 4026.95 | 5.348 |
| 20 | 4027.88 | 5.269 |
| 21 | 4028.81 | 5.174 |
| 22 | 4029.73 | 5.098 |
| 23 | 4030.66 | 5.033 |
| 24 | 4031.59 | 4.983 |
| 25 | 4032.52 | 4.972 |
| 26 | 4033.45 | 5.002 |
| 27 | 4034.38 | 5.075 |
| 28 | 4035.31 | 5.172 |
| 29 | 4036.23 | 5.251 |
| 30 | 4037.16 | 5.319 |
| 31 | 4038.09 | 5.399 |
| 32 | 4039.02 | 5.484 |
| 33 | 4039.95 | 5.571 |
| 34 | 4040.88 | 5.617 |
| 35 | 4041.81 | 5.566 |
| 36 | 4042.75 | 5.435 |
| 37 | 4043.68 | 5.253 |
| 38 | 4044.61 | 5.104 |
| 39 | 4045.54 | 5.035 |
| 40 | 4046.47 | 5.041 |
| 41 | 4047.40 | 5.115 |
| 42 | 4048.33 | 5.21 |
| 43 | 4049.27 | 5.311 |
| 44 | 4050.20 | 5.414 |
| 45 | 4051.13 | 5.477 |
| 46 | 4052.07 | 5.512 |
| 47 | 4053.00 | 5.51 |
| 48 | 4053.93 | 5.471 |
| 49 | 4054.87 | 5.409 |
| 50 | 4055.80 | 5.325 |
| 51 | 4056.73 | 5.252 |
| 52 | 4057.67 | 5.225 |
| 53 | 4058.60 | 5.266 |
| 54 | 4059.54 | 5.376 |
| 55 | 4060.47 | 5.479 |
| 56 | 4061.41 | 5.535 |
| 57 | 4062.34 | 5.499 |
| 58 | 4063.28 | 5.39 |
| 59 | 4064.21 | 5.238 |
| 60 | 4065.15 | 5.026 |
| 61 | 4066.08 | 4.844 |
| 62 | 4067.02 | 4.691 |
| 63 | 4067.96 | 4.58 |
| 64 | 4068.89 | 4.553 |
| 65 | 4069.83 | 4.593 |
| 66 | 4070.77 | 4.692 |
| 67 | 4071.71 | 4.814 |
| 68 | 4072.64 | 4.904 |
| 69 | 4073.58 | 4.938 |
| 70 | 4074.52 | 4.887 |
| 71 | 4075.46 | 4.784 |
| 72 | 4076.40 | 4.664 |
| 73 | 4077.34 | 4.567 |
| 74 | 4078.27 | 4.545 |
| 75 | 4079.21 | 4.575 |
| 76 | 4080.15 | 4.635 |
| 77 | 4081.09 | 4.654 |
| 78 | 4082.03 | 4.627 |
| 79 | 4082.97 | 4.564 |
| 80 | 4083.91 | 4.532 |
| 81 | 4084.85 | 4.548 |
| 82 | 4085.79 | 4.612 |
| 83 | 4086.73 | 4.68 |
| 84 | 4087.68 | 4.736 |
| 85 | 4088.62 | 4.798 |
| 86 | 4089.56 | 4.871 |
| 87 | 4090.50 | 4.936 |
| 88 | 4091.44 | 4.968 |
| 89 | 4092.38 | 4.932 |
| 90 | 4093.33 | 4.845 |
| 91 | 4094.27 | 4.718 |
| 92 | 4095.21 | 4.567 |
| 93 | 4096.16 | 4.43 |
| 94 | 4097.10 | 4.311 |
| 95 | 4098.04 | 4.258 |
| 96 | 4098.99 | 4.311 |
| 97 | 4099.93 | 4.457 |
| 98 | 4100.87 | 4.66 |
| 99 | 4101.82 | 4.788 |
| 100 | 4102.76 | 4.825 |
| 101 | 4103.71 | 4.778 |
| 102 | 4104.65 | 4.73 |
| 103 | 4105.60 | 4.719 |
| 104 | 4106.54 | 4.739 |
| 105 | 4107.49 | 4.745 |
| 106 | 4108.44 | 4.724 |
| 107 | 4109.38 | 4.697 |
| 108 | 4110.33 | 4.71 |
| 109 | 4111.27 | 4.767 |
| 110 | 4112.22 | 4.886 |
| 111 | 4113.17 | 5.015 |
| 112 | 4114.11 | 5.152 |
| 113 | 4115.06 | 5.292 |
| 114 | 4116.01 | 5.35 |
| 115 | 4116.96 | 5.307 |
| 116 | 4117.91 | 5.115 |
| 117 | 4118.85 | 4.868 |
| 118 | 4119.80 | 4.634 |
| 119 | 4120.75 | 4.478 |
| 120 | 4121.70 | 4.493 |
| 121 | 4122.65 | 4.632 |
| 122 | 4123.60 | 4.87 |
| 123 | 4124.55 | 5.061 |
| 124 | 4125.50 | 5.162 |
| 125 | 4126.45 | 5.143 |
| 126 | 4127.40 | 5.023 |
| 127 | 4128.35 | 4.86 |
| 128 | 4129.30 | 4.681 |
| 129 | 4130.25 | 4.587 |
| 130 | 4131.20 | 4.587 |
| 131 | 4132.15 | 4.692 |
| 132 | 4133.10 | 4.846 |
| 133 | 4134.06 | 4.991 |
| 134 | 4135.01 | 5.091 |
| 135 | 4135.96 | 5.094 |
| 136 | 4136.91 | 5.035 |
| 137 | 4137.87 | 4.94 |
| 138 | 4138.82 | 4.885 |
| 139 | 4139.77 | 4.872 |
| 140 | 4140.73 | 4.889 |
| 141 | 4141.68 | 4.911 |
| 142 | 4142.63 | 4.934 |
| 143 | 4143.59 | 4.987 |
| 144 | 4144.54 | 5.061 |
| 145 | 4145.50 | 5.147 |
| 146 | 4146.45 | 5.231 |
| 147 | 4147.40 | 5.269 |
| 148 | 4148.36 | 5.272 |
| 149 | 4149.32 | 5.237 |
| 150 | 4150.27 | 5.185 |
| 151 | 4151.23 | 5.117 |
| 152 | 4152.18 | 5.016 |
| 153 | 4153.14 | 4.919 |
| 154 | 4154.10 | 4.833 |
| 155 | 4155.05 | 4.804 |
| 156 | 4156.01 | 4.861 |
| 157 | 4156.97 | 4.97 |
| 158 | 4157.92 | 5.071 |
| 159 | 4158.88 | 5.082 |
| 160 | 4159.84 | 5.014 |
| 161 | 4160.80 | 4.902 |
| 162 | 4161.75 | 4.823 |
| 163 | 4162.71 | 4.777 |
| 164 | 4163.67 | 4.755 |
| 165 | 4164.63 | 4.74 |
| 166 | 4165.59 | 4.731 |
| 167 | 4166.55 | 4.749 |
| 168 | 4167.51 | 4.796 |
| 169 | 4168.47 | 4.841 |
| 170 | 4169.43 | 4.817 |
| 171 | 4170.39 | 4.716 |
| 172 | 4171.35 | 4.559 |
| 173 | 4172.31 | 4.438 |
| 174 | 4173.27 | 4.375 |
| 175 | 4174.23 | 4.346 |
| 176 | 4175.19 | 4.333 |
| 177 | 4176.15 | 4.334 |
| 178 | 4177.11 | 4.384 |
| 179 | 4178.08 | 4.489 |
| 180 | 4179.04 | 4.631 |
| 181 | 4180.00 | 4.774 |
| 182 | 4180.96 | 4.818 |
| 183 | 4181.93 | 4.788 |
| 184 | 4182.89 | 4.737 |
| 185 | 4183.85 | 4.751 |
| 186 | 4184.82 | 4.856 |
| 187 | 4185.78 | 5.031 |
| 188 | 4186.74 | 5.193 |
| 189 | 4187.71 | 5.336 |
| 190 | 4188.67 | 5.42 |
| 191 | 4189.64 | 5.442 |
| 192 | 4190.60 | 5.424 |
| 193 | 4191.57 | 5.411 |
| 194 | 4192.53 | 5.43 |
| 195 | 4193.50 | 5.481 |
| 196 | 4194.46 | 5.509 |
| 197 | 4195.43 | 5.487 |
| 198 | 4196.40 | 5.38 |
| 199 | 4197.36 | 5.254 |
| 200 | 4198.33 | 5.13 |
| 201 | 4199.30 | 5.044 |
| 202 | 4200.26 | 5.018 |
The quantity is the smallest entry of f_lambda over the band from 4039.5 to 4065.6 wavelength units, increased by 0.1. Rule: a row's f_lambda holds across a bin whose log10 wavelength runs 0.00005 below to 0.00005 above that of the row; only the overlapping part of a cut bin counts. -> 5.13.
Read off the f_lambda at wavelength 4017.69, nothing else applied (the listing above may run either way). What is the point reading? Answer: 5.41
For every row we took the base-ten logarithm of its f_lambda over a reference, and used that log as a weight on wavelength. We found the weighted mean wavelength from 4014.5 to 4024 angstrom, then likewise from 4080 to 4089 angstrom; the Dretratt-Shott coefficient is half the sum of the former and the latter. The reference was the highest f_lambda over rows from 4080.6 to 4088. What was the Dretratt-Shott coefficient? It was 4051.3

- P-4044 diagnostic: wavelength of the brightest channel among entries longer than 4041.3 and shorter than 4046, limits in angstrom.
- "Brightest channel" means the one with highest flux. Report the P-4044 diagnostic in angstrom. 4041.81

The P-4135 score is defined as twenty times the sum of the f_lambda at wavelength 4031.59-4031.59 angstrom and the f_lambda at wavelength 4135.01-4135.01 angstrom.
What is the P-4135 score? 201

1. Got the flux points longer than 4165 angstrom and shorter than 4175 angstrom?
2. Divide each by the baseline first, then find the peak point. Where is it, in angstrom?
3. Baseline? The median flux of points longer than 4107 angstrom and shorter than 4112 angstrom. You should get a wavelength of 4168.47 angstrom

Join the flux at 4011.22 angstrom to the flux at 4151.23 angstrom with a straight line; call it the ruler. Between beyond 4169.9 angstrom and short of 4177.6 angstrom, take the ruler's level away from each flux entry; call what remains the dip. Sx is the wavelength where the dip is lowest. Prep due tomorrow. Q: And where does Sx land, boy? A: 4175.19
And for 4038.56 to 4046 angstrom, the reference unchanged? 4045.54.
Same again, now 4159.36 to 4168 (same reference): 4165.59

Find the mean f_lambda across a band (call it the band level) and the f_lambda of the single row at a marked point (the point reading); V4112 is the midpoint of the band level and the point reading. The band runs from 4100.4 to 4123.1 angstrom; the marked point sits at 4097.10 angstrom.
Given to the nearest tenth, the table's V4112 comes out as 4.6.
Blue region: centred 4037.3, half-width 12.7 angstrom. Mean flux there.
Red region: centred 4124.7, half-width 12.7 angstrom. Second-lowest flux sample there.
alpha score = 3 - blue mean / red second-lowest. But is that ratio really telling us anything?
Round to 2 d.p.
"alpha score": 1.83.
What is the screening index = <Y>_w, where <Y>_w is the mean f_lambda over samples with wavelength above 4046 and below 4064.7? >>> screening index 5.35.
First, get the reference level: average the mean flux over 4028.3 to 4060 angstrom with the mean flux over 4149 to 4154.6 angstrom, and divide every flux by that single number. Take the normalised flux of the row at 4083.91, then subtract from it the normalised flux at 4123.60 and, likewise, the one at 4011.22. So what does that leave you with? -1.18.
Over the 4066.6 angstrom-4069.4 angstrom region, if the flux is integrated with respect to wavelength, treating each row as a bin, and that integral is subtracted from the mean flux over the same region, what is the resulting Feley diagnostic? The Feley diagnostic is -8.3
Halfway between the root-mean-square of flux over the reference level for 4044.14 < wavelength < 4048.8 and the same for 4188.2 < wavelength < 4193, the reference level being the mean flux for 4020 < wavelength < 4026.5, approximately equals 0.931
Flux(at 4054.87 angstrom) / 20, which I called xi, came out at 0.270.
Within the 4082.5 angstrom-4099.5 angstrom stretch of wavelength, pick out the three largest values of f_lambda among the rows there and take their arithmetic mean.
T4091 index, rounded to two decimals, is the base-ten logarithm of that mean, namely 0.69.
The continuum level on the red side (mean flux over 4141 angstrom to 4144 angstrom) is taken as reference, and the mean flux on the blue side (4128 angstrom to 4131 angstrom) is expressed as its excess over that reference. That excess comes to -0.2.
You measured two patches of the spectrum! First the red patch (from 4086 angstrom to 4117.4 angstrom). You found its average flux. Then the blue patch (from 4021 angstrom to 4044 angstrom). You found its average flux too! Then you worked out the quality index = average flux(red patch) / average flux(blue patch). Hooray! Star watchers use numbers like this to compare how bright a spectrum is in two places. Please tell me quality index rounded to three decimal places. 0.892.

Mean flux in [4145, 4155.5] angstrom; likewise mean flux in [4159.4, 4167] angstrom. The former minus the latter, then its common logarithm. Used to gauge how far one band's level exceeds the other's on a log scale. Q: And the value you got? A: -0.55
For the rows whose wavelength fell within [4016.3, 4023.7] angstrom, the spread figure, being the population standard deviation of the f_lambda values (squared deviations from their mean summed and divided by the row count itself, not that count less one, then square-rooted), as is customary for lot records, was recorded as 0.15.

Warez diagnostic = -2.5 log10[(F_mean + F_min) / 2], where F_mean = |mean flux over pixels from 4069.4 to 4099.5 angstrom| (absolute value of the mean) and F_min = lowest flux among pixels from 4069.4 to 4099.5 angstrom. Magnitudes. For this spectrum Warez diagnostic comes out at -1.62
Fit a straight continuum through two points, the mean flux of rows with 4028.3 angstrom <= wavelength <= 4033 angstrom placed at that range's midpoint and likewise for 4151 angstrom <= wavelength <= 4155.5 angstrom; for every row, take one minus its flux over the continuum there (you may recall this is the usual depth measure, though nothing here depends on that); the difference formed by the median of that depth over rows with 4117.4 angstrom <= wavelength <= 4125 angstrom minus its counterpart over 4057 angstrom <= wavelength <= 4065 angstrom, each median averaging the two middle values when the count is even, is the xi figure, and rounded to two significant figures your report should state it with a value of 0.12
